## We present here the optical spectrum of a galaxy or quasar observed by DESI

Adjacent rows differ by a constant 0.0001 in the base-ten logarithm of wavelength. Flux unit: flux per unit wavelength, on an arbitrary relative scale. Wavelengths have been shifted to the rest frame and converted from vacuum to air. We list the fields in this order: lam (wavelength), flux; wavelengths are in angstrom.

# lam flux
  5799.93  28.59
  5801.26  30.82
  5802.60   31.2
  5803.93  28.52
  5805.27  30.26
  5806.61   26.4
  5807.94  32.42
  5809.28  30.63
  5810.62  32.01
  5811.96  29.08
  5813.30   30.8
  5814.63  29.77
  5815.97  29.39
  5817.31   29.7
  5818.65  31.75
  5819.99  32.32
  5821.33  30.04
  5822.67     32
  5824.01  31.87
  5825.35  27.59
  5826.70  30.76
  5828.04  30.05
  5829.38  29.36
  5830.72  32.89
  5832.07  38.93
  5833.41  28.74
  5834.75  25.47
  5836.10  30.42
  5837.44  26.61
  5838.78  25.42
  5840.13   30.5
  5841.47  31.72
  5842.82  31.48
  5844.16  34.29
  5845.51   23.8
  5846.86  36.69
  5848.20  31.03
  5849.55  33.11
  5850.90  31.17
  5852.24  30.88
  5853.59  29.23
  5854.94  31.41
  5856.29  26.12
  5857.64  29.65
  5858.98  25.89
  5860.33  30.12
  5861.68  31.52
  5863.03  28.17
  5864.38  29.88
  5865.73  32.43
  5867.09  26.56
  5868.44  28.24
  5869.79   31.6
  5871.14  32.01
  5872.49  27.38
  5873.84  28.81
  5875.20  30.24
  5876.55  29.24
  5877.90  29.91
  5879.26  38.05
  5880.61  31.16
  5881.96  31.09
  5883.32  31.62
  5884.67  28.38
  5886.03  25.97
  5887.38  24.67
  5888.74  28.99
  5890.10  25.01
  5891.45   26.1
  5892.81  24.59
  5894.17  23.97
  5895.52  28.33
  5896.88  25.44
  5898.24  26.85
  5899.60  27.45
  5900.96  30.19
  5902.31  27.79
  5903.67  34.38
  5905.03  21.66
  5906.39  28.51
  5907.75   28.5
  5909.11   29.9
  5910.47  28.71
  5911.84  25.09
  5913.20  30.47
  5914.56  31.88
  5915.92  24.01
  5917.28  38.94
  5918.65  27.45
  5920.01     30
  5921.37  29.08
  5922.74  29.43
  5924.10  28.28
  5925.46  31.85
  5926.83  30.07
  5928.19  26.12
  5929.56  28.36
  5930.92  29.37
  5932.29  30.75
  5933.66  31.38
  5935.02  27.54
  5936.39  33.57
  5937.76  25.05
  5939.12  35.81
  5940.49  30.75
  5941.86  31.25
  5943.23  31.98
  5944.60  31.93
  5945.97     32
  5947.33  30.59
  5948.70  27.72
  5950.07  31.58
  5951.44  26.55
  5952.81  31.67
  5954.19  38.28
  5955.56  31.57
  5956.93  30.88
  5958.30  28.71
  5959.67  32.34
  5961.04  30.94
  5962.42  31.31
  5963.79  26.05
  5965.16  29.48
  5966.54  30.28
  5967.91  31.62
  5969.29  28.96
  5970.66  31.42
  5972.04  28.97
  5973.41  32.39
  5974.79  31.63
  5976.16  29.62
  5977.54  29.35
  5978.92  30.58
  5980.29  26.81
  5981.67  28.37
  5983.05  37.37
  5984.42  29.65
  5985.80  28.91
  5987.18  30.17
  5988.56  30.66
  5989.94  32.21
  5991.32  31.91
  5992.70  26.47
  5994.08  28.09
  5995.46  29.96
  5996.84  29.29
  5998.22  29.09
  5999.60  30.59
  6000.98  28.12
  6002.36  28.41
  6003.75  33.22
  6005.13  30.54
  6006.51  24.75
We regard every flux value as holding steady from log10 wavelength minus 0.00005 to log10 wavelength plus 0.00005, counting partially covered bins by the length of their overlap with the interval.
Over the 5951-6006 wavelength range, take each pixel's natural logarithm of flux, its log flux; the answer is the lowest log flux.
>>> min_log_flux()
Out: 3.26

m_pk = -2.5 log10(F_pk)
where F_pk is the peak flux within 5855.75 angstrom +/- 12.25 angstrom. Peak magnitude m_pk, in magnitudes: -3.91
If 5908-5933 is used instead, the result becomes -3.98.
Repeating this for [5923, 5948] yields -3.89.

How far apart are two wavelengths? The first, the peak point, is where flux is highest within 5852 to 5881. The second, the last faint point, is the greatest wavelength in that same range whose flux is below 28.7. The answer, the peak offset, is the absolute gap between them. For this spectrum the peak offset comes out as 6.8 angstrom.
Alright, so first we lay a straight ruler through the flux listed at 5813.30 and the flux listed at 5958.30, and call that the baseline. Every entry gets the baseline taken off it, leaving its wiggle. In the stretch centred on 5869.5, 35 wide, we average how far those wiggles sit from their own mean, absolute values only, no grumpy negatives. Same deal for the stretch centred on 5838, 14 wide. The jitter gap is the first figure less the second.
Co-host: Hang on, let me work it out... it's -1.2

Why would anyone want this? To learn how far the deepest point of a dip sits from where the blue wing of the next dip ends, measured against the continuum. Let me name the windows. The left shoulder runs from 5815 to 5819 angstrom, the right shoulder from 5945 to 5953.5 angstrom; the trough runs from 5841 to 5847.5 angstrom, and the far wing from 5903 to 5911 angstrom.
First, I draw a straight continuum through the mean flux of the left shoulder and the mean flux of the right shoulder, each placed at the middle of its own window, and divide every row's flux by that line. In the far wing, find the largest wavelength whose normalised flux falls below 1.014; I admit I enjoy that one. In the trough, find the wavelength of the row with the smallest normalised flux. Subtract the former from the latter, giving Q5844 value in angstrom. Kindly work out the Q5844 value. -65.0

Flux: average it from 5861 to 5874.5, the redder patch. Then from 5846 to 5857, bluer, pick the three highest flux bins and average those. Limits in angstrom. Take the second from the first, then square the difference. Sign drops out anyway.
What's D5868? 17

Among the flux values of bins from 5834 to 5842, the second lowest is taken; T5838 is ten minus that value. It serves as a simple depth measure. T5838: -15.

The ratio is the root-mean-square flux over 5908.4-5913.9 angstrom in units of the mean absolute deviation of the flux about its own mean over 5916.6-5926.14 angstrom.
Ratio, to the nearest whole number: 11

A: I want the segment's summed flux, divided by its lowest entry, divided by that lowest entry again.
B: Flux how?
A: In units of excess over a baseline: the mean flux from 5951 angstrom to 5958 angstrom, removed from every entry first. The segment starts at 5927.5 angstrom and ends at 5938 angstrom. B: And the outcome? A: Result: -0.49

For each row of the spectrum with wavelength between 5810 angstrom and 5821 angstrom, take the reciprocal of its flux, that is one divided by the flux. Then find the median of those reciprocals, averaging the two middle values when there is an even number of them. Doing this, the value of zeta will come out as 0.0330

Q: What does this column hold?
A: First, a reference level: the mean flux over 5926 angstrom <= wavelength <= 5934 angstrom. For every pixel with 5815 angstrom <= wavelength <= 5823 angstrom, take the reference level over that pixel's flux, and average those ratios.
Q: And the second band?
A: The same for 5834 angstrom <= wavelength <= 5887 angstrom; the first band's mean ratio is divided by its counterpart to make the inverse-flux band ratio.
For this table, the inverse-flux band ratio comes 0.96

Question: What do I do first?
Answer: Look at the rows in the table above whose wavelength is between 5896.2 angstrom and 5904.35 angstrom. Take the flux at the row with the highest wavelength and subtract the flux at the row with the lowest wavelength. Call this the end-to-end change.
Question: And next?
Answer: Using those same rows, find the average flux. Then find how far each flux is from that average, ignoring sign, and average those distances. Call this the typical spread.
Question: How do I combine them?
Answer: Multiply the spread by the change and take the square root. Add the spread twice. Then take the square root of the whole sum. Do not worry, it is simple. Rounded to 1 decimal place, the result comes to 3.1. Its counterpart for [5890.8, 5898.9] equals 1.8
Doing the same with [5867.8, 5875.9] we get 2.2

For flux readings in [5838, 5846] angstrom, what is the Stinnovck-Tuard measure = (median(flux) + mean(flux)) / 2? 30.3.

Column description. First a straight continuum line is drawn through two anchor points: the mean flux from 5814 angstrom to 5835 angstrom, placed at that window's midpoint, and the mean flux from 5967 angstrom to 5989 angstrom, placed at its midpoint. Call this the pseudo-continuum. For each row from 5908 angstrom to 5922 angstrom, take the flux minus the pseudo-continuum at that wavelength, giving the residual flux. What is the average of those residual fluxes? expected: -1.0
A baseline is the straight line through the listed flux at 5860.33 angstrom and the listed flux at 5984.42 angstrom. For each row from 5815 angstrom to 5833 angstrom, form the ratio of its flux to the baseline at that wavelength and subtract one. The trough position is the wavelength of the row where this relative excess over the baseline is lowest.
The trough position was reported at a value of 5825.35 angstrom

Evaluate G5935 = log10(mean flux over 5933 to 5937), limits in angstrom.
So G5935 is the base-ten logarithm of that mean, 1.49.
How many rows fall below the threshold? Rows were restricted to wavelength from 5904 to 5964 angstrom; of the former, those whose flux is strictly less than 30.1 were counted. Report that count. 22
